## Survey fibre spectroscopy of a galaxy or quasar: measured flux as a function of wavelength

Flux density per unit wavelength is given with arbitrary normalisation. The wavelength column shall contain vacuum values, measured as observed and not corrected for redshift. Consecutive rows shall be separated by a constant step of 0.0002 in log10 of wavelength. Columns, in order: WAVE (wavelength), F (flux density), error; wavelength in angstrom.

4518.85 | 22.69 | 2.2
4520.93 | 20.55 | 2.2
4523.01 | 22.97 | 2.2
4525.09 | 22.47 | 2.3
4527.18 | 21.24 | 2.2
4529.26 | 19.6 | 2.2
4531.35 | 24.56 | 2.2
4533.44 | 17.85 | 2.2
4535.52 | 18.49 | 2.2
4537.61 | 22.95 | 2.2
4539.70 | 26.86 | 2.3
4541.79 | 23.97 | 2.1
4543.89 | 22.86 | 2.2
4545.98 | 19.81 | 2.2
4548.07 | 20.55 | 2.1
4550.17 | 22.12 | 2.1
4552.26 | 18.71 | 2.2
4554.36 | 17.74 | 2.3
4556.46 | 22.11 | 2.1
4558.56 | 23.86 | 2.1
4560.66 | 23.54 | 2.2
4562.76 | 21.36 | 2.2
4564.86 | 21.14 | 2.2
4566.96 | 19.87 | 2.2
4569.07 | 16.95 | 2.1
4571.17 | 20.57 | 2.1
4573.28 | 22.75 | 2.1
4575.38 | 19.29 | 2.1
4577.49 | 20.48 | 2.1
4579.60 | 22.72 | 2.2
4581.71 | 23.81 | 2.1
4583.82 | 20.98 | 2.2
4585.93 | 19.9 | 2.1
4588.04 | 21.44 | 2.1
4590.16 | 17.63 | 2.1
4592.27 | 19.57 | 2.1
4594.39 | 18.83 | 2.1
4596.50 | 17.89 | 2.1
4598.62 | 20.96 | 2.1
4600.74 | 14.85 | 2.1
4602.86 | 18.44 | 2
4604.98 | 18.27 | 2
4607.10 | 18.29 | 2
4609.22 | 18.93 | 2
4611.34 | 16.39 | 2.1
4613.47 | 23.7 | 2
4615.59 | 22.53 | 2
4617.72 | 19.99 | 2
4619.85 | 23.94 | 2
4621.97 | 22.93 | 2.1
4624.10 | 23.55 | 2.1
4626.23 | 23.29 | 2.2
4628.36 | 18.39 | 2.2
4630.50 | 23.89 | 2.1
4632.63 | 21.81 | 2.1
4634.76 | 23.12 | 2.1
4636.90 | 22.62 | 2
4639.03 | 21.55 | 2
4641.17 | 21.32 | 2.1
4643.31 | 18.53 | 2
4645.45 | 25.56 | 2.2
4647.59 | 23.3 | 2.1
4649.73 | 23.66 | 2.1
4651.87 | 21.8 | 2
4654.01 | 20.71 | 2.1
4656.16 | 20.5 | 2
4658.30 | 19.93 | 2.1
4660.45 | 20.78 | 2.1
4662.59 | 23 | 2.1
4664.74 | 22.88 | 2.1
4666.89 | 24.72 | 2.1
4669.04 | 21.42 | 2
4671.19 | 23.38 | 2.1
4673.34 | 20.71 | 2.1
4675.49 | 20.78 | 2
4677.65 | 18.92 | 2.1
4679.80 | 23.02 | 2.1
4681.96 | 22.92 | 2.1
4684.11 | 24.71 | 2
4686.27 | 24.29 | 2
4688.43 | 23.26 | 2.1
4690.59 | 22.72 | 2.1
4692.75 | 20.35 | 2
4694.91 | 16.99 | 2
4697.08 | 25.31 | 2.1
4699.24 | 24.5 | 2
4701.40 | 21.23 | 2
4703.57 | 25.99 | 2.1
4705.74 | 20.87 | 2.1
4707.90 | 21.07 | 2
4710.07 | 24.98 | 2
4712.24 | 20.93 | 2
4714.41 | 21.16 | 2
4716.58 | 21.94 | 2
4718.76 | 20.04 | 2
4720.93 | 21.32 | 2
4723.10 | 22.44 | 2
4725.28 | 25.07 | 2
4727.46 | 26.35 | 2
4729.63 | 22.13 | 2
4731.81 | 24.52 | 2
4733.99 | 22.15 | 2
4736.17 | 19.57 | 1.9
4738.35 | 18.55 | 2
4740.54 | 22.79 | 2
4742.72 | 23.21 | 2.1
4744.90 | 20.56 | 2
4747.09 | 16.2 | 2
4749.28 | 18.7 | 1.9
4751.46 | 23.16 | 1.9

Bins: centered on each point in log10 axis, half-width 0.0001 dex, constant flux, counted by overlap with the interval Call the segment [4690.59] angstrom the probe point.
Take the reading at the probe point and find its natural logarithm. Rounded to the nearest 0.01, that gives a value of 3.12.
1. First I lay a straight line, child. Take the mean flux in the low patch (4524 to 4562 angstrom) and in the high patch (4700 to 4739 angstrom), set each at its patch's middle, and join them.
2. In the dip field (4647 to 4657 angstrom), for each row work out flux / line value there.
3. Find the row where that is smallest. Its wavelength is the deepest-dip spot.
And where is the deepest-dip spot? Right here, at 4656.16 angstrom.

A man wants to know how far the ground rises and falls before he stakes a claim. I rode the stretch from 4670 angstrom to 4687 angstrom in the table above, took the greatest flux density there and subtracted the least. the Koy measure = 5.8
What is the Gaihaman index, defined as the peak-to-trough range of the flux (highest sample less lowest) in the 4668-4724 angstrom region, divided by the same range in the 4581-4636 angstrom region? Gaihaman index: 1.0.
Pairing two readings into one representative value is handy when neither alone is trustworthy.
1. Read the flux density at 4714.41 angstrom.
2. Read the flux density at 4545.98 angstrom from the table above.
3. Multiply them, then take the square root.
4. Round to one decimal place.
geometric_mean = 20.5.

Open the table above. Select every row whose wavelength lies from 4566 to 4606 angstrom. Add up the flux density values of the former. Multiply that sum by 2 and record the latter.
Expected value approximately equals 750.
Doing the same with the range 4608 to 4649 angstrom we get 831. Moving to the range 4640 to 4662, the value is 432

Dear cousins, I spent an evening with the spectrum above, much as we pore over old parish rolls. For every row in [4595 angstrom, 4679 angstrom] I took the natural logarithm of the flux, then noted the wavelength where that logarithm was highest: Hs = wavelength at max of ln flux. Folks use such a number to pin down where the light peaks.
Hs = 4645.45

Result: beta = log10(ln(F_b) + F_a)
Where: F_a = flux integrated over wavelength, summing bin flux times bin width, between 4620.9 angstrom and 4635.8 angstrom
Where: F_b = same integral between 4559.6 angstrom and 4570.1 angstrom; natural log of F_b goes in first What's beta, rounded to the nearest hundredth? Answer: 2.53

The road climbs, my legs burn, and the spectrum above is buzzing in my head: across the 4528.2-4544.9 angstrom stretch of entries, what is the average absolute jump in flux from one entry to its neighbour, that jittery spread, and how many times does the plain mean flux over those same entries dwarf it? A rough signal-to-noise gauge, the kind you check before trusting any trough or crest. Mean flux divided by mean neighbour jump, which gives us 6.3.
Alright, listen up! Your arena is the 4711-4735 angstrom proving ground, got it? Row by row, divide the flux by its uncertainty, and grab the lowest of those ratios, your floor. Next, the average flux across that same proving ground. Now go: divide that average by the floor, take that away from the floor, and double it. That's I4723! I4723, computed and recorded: 15.5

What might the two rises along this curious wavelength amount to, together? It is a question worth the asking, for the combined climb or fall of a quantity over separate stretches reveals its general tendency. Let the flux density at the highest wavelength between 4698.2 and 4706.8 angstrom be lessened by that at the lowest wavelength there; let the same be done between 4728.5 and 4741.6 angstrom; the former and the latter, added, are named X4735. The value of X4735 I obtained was -3.0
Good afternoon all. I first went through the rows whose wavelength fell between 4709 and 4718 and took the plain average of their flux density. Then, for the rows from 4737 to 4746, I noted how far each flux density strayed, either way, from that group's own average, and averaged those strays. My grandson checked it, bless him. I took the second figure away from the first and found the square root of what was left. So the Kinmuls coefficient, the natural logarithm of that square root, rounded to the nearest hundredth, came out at 1.51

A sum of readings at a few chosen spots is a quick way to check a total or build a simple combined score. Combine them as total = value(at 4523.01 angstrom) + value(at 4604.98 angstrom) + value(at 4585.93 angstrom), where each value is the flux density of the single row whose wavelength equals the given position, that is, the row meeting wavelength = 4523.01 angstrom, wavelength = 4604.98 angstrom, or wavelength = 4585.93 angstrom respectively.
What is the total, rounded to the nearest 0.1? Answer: 61.1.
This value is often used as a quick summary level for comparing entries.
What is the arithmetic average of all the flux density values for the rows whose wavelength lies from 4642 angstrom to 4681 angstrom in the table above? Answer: 21.9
